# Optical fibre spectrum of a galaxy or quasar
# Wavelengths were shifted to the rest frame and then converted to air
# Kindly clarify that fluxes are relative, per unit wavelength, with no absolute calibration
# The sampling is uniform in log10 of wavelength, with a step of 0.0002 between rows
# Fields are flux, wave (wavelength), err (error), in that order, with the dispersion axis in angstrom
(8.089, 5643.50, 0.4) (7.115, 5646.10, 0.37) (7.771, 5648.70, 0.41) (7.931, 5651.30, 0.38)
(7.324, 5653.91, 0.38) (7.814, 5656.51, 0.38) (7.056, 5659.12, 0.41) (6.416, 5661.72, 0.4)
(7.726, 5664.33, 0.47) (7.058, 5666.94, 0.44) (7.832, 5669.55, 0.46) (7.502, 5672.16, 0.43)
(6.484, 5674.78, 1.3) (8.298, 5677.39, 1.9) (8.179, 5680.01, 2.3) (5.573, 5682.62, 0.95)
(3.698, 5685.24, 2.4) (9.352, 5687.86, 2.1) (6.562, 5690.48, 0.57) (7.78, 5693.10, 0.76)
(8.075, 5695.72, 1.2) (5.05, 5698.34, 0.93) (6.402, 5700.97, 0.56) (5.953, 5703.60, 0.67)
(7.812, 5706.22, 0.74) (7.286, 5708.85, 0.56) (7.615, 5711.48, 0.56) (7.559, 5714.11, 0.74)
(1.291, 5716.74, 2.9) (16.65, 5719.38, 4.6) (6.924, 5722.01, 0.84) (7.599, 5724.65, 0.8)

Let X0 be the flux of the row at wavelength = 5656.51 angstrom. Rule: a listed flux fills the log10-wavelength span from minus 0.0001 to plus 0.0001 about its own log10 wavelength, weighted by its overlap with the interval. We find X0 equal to 7.814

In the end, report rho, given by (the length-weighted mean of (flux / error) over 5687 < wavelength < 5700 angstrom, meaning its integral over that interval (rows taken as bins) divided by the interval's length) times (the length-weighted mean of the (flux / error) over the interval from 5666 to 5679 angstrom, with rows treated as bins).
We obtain 92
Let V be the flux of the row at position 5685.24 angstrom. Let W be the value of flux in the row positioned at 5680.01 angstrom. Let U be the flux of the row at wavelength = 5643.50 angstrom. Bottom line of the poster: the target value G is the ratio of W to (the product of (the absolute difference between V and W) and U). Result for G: 0.2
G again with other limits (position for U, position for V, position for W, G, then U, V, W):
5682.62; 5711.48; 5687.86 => 1.0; 5.573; 7.615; 9.352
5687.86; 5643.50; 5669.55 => 3.3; 9.352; 8.089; 7.832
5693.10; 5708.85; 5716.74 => 0.0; 7.78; 7.286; 1.291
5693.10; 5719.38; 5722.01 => 0.1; 7.78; 16.65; 6.924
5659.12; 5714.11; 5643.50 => 2.2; 7.056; 7.559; 8.089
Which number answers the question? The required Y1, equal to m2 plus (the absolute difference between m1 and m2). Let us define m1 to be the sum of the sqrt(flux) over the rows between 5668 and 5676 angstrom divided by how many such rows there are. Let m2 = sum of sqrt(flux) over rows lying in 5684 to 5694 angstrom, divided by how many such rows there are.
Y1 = 2.7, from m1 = 2.69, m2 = 2.58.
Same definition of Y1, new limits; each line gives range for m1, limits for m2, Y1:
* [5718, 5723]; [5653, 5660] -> 3.4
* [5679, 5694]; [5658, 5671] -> 2.8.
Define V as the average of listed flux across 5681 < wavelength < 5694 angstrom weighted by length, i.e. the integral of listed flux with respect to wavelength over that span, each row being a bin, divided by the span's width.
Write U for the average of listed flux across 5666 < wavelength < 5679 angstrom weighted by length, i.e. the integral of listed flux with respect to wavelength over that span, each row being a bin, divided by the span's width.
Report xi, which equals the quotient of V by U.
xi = 0.88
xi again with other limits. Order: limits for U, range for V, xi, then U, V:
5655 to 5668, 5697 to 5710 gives 0.90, 7.22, 6.50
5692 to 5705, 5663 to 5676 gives 1.10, 6.64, 7.32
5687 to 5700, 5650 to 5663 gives 1.01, 7.27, 7.31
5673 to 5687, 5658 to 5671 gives 1.10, 6.57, 7.23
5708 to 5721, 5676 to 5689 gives 0.86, 8.08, 6.99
